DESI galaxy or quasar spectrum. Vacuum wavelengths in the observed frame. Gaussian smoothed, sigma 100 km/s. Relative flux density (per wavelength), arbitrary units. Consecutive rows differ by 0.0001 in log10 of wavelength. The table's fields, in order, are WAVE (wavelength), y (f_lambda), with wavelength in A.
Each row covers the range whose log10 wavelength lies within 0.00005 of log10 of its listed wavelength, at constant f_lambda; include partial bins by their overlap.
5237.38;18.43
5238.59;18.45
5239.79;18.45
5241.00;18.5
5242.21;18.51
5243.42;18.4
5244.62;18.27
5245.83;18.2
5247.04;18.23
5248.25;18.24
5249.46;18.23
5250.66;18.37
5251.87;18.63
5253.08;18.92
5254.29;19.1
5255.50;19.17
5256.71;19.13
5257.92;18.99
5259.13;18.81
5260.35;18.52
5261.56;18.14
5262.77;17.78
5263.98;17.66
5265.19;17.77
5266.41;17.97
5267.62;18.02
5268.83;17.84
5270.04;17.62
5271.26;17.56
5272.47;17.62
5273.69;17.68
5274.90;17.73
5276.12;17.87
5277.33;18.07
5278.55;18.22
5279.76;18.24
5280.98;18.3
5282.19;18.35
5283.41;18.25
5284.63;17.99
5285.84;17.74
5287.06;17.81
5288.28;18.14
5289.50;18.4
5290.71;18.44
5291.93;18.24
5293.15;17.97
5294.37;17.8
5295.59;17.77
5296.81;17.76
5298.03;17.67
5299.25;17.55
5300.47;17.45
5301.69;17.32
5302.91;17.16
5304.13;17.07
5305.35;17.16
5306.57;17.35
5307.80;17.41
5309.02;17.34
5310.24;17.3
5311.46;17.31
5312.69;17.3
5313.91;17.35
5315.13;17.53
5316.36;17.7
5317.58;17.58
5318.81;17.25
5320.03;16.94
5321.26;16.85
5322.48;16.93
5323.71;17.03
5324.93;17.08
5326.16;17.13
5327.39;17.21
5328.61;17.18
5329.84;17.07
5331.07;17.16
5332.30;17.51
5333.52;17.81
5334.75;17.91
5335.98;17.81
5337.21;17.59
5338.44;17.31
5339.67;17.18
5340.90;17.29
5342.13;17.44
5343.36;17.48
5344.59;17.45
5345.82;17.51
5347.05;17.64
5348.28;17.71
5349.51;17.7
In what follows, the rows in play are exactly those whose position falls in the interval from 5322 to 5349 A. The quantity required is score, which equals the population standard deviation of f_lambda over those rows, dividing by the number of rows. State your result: 0.28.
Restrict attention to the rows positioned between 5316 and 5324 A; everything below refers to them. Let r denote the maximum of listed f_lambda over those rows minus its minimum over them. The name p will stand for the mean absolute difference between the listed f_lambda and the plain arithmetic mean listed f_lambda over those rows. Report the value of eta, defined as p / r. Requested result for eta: 0.33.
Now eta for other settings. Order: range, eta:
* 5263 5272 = 0.31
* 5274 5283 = 0.31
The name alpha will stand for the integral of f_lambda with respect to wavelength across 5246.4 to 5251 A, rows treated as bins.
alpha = 84.1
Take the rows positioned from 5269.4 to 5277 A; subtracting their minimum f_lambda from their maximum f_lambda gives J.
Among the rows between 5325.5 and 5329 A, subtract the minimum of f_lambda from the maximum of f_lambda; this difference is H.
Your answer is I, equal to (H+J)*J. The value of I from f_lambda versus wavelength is 0.1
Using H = 0.08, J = 0.3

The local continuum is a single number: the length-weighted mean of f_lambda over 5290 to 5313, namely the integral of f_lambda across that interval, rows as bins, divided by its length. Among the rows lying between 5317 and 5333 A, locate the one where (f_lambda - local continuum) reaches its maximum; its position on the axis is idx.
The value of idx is 5317.58 A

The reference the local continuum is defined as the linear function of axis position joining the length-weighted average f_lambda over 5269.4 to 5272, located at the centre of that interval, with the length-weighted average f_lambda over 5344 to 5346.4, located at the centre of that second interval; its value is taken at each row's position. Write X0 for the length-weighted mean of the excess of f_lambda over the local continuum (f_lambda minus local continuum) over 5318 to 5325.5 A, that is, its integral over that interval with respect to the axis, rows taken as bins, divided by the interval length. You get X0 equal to -0.5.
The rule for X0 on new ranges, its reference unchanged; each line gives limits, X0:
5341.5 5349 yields 0.1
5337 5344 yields -0.1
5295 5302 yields 0.0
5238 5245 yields 0.8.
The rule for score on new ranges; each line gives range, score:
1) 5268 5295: 0.27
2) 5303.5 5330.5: 0.21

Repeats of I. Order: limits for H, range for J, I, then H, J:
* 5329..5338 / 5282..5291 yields 1.1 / 0.84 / 0.7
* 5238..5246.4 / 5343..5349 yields 0.1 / 0.31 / 0.3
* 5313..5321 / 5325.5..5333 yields 0.5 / 0.76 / 0.4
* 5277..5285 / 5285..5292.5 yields 0.7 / 0.36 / 0.7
